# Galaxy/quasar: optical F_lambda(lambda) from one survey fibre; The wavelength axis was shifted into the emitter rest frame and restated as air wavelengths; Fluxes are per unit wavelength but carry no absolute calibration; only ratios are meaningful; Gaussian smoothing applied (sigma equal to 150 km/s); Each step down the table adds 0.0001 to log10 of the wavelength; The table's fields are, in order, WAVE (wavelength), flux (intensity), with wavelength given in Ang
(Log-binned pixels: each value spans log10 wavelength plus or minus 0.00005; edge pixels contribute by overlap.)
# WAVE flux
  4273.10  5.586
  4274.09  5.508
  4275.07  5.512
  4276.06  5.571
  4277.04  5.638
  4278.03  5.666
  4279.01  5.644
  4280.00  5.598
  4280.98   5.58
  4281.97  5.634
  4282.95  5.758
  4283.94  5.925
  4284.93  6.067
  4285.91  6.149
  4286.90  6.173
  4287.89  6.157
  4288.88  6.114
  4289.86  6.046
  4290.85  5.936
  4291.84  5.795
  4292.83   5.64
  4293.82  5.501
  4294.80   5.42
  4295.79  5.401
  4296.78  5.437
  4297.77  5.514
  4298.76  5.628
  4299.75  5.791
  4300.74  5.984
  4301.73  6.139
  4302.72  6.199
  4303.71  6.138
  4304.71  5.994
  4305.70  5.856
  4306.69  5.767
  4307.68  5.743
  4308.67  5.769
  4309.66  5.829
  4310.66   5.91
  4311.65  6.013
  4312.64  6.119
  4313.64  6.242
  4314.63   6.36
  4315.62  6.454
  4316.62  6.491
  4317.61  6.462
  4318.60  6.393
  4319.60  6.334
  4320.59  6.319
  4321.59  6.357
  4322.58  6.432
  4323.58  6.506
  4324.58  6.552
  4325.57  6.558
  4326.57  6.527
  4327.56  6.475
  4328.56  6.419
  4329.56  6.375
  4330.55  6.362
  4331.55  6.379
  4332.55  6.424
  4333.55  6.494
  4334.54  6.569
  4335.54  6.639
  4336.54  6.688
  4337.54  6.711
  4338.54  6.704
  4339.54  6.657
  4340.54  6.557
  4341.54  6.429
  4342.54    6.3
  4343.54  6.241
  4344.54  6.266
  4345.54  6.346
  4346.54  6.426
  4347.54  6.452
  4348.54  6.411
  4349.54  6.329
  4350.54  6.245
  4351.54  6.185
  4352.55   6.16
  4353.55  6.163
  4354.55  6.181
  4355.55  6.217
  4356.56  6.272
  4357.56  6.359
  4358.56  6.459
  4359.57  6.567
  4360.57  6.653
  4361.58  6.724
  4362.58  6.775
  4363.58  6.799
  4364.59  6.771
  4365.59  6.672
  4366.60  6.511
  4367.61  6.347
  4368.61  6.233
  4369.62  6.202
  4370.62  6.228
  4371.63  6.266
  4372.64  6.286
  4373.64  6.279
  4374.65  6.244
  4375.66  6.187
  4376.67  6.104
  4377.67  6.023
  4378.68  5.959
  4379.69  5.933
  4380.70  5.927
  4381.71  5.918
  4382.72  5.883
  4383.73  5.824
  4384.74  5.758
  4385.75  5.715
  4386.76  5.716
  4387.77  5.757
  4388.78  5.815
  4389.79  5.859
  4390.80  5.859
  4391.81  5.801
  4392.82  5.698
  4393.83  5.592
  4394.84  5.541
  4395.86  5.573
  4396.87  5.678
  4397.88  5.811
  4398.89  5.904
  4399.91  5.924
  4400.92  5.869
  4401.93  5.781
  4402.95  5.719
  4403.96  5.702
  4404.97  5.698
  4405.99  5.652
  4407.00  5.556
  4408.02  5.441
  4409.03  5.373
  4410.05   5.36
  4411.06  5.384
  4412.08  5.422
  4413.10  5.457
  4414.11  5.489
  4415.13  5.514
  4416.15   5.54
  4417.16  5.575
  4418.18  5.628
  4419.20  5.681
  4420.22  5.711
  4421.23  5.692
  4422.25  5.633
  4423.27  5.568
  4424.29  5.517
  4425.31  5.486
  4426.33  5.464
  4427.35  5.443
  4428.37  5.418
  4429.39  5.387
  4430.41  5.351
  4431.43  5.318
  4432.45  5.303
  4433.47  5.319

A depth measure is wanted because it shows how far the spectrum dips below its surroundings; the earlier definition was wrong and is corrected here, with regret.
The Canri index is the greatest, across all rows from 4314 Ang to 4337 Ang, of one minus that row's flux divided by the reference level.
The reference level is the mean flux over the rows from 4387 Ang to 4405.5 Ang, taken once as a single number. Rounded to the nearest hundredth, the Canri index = -0.10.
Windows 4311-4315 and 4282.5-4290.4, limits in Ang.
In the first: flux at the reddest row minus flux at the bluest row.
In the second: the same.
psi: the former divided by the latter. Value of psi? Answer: 1.2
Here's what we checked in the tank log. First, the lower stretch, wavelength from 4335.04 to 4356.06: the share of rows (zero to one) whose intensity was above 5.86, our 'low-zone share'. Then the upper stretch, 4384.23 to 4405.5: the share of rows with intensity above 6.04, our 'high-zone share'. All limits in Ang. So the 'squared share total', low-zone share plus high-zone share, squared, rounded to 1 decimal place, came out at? 1.0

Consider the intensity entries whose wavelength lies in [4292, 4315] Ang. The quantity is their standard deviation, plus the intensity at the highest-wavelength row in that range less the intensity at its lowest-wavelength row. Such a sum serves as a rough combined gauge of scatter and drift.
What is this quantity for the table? 1.0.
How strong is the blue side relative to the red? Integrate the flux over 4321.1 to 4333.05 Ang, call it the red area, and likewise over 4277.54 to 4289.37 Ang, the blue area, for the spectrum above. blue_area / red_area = 0.90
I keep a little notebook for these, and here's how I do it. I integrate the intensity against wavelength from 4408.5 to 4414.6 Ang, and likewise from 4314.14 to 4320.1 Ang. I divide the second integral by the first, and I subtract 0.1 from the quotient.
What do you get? 1.06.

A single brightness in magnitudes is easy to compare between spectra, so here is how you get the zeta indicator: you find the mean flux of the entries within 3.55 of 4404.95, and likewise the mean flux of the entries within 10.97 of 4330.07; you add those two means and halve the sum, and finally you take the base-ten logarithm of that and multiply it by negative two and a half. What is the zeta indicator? -1.96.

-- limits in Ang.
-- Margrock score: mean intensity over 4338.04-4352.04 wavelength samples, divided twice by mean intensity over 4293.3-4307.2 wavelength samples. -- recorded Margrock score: 0.192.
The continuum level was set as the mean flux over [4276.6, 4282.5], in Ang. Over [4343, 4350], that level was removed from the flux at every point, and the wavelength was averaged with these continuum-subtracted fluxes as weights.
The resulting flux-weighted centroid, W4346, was 4346.7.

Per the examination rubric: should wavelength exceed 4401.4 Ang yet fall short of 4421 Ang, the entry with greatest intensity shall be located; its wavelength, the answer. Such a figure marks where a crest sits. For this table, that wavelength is 4401.93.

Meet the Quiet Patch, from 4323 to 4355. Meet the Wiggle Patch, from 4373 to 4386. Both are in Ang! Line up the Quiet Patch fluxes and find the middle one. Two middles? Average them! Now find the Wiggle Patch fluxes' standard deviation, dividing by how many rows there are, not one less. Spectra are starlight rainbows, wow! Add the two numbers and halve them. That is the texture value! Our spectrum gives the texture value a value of 3.30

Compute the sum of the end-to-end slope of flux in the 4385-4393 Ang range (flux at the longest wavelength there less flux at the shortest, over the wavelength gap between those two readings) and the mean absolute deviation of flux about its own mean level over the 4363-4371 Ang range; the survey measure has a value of 0.22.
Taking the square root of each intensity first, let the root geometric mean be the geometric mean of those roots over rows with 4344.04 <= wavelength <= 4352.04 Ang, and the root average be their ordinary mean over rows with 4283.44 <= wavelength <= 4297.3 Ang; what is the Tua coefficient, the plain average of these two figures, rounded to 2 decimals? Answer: 2.47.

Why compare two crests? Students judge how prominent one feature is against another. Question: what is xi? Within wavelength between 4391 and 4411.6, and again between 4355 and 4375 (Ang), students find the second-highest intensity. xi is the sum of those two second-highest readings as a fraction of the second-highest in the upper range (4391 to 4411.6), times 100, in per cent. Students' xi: 215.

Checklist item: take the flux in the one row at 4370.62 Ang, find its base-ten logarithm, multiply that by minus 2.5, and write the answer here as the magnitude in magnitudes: -1.99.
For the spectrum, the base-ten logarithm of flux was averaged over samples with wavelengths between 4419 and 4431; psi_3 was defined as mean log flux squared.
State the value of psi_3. 0.551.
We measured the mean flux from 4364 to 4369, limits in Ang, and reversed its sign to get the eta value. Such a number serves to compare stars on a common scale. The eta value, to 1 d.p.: -6.5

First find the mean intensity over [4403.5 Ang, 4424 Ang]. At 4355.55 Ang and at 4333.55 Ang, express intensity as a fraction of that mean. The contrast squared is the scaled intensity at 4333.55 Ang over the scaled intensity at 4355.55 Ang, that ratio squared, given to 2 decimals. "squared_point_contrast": 1.09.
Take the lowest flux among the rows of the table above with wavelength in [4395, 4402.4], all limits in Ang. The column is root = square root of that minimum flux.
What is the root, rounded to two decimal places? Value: 2.36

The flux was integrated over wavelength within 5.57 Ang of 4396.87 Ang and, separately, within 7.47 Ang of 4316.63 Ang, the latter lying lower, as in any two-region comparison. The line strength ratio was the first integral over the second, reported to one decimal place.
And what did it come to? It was 0.7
